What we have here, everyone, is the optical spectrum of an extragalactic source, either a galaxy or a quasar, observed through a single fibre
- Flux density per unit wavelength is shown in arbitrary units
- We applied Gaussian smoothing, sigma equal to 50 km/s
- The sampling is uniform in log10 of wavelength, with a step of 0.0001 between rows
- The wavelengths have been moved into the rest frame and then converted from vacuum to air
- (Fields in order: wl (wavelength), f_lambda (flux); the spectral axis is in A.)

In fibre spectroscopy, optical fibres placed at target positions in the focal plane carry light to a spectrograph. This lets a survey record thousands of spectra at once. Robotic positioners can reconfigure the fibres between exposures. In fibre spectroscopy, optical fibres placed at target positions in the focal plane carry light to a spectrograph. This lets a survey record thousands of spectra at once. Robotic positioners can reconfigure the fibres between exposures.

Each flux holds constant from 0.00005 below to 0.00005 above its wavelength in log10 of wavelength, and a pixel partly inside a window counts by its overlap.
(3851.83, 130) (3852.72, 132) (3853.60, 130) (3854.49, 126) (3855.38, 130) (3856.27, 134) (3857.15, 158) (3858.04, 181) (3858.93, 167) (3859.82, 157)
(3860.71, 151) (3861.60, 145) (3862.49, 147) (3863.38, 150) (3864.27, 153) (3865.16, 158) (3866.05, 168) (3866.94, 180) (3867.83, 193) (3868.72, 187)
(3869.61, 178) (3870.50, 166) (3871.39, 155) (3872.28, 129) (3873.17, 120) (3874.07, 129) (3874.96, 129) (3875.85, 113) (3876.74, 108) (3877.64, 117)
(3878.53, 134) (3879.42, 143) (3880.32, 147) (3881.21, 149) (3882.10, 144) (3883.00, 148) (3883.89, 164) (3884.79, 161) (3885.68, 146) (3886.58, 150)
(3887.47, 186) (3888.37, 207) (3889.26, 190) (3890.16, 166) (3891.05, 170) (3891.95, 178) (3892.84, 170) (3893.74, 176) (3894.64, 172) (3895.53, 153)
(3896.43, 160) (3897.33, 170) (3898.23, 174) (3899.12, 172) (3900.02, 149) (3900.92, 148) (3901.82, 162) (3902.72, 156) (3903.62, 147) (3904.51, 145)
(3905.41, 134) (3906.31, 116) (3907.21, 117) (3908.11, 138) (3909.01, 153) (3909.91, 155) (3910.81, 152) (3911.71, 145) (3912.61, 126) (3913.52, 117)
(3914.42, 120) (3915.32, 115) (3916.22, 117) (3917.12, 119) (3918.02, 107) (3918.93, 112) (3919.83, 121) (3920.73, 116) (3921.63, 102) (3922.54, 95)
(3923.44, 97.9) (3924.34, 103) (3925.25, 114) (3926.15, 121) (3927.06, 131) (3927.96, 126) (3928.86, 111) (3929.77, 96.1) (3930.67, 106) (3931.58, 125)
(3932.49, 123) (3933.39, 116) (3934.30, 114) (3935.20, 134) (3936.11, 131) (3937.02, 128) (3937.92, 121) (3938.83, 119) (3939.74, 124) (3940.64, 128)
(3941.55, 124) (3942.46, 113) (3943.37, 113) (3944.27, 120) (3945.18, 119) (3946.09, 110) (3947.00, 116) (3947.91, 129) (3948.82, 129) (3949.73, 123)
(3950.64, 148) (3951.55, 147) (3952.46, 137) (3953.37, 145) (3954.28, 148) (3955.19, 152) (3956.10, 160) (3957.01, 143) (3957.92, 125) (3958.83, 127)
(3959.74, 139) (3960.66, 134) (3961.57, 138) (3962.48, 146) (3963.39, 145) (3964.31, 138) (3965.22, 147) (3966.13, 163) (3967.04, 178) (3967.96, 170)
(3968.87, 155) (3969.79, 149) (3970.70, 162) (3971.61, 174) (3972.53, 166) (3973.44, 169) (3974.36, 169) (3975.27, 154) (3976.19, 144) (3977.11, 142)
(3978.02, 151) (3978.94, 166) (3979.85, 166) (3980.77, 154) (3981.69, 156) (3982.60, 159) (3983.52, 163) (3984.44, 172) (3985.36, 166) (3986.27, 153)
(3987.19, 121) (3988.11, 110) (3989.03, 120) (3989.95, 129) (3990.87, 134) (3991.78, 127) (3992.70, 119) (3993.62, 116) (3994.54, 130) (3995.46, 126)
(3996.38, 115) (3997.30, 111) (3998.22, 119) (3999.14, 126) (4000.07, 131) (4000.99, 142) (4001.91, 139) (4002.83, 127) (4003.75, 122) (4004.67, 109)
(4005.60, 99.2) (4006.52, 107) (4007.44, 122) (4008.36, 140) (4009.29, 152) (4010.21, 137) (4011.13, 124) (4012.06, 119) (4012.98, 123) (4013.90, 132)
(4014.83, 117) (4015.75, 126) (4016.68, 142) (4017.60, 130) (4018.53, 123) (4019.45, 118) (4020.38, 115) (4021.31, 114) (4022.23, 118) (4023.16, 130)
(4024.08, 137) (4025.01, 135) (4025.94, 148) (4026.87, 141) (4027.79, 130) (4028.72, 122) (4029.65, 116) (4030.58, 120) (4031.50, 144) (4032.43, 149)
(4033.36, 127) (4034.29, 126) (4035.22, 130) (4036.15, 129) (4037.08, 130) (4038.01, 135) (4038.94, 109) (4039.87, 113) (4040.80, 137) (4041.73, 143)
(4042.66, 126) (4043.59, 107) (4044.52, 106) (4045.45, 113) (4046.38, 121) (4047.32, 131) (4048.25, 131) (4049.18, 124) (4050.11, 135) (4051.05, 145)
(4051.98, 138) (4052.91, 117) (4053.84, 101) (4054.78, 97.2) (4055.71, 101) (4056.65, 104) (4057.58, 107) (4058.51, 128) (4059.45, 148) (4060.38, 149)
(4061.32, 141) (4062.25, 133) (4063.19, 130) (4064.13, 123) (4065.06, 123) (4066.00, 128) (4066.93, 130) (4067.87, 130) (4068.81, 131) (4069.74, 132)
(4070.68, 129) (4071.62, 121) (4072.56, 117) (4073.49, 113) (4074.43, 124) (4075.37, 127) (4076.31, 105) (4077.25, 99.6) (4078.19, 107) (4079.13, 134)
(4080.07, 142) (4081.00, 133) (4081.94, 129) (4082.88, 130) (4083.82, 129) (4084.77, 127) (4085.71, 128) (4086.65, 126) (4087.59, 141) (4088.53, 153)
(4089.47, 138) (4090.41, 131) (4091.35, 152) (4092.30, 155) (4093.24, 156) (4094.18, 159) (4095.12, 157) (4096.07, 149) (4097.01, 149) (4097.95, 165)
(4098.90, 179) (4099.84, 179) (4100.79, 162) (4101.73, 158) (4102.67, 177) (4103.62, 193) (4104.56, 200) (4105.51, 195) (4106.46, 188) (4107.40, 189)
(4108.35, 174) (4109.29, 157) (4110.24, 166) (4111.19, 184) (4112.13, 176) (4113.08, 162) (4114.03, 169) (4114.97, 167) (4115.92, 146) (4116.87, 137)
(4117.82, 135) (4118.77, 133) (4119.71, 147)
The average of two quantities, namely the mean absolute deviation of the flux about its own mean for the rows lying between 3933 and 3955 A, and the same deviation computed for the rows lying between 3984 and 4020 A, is 10.2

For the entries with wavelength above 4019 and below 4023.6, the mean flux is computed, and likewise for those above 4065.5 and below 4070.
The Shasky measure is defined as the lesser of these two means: 119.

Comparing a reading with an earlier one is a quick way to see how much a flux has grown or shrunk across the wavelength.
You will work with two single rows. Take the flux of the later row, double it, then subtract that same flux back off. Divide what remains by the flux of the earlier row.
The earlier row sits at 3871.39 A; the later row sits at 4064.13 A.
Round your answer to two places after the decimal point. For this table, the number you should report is 0.79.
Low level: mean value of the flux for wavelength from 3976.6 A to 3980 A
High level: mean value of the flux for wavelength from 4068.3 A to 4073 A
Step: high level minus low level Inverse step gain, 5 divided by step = -0.17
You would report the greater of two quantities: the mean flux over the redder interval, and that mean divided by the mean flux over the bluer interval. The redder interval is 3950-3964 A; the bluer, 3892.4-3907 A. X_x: 142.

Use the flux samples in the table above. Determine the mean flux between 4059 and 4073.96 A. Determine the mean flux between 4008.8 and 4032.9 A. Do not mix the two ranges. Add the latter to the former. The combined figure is 259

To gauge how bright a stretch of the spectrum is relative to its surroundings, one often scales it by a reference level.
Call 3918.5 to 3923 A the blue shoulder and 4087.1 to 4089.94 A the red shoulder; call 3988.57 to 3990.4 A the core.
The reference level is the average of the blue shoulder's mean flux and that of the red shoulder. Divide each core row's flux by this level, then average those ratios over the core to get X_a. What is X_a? 0.98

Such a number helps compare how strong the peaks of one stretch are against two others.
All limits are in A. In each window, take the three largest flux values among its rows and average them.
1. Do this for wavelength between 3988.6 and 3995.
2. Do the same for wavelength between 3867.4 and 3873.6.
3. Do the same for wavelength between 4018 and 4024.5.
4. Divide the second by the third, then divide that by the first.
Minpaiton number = 0.011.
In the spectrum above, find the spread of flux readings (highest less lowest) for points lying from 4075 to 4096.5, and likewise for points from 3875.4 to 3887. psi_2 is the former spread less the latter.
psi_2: 3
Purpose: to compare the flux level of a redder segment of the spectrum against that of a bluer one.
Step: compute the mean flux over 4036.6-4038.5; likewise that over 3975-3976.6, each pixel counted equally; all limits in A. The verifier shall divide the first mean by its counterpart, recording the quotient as 0.89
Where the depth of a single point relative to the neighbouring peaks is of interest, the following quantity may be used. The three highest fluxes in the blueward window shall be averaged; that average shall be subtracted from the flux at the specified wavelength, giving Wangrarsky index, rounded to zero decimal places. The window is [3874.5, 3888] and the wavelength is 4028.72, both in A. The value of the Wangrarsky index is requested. -48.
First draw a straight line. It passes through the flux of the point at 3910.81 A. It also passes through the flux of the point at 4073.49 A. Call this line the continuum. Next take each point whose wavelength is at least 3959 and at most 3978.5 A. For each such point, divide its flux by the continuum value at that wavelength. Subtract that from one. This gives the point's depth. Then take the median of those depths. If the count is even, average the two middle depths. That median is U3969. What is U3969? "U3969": -0.11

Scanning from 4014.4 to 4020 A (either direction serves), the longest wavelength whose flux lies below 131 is 4019.45 A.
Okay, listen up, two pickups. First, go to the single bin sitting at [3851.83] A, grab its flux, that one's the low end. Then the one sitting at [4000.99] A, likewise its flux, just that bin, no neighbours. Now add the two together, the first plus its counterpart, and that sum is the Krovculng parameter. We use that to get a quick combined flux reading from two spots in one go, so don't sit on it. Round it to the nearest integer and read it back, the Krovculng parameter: 272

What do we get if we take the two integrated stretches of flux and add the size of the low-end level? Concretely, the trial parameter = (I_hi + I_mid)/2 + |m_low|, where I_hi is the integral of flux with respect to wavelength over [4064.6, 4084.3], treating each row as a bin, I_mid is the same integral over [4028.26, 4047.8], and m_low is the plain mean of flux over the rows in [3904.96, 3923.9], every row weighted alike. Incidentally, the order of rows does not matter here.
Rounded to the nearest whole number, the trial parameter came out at 2573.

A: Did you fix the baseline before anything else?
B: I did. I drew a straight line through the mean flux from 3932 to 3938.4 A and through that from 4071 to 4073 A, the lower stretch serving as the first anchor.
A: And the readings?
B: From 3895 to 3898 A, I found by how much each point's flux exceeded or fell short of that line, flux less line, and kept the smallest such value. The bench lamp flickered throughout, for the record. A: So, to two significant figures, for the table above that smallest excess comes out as 28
